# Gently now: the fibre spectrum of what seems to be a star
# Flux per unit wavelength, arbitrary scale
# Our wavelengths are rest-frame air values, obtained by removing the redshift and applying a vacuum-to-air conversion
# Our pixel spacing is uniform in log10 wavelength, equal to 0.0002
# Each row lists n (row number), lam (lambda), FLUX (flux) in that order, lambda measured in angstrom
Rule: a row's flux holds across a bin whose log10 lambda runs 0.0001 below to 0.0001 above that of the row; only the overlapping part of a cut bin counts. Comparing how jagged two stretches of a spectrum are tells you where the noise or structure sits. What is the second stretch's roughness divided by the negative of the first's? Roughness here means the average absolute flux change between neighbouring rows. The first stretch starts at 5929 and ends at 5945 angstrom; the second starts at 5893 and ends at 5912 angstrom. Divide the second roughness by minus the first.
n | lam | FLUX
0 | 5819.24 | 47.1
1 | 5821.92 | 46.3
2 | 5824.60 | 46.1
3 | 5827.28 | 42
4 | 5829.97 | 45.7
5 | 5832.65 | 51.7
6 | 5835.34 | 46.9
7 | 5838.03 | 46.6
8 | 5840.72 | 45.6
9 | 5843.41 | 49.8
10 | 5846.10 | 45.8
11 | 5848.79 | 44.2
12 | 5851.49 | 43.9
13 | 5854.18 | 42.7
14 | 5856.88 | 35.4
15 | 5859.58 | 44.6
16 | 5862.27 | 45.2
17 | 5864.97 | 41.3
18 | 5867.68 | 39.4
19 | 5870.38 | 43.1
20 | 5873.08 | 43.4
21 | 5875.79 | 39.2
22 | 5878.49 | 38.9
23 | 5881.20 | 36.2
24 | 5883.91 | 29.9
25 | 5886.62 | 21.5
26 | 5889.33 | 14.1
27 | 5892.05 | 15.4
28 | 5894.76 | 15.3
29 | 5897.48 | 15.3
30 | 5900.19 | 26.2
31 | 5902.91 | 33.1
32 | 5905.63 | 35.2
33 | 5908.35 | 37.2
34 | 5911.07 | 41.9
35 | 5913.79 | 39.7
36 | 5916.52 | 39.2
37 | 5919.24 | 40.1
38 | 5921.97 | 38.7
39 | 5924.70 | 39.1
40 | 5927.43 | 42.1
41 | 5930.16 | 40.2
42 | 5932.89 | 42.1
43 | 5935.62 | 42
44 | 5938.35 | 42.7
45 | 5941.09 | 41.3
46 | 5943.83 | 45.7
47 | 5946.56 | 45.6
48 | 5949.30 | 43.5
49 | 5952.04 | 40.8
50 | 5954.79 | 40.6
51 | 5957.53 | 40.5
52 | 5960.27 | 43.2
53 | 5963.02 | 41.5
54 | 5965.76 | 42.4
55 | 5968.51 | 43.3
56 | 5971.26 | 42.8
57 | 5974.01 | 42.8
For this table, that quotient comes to -2.6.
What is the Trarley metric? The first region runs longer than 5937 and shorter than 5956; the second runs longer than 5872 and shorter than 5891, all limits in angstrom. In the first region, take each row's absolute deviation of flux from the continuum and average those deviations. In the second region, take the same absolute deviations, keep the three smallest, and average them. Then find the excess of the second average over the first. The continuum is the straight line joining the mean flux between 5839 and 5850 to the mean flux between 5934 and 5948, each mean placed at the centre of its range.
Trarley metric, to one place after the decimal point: 3.1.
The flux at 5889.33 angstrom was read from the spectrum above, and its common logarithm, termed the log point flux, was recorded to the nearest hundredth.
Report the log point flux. 1.15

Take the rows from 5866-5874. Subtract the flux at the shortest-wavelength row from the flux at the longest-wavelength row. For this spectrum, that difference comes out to 4.0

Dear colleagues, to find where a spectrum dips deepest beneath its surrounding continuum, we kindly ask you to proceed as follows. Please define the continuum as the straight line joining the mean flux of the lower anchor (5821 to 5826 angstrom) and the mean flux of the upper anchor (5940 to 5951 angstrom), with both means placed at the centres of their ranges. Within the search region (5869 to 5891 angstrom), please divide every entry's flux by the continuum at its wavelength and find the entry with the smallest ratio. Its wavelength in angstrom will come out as 5889.33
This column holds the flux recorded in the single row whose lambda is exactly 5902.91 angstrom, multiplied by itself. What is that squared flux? 1096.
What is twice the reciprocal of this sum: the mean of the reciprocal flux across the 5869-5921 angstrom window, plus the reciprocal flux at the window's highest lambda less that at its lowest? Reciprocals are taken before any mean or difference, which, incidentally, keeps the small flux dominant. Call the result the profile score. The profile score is 52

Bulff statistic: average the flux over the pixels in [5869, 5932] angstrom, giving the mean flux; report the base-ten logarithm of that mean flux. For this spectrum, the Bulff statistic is 1.52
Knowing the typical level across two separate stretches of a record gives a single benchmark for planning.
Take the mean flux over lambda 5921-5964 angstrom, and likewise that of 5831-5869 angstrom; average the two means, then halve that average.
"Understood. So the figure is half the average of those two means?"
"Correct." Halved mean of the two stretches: 21.6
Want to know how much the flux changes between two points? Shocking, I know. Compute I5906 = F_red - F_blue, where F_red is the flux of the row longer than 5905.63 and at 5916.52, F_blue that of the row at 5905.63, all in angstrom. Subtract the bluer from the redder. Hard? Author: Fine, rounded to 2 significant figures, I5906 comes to 4.0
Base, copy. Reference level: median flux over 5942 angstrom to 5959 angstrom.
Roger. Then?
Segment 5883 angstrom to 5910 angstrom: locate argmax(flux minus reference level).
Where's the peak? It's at 5908.35 angstrom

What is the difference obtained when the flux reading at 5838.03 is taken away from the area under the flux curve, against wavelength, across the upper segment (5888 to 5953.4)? 2290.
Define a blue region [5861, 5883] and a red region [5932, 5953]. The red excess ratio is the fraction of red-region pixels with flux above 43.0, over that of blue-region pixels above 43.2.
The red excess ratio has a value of 1.5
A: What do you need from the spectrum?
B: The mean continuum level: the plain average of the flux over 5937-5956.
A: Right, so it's 42.9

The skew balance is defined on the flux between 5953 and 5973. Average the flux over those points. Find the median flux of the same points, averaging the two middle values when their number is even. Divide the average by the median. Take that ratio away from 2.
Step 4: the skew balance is 1.01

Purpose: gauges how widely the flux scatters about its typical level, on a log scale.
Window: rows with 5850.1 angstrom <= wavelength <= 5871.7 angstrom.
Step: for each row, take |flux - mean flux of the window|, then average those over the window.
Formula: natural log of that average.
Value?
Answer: 0.89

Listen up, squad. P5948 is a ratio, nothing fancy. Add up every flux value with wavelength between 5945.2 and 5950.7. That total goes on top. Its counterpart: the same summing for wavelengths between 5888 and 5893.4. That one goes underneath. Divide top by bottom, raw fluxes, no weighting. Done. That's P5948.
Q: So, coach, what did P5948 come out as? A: 3.02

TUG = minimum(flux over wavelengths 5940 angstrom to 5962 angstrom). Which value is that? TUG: 40.5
